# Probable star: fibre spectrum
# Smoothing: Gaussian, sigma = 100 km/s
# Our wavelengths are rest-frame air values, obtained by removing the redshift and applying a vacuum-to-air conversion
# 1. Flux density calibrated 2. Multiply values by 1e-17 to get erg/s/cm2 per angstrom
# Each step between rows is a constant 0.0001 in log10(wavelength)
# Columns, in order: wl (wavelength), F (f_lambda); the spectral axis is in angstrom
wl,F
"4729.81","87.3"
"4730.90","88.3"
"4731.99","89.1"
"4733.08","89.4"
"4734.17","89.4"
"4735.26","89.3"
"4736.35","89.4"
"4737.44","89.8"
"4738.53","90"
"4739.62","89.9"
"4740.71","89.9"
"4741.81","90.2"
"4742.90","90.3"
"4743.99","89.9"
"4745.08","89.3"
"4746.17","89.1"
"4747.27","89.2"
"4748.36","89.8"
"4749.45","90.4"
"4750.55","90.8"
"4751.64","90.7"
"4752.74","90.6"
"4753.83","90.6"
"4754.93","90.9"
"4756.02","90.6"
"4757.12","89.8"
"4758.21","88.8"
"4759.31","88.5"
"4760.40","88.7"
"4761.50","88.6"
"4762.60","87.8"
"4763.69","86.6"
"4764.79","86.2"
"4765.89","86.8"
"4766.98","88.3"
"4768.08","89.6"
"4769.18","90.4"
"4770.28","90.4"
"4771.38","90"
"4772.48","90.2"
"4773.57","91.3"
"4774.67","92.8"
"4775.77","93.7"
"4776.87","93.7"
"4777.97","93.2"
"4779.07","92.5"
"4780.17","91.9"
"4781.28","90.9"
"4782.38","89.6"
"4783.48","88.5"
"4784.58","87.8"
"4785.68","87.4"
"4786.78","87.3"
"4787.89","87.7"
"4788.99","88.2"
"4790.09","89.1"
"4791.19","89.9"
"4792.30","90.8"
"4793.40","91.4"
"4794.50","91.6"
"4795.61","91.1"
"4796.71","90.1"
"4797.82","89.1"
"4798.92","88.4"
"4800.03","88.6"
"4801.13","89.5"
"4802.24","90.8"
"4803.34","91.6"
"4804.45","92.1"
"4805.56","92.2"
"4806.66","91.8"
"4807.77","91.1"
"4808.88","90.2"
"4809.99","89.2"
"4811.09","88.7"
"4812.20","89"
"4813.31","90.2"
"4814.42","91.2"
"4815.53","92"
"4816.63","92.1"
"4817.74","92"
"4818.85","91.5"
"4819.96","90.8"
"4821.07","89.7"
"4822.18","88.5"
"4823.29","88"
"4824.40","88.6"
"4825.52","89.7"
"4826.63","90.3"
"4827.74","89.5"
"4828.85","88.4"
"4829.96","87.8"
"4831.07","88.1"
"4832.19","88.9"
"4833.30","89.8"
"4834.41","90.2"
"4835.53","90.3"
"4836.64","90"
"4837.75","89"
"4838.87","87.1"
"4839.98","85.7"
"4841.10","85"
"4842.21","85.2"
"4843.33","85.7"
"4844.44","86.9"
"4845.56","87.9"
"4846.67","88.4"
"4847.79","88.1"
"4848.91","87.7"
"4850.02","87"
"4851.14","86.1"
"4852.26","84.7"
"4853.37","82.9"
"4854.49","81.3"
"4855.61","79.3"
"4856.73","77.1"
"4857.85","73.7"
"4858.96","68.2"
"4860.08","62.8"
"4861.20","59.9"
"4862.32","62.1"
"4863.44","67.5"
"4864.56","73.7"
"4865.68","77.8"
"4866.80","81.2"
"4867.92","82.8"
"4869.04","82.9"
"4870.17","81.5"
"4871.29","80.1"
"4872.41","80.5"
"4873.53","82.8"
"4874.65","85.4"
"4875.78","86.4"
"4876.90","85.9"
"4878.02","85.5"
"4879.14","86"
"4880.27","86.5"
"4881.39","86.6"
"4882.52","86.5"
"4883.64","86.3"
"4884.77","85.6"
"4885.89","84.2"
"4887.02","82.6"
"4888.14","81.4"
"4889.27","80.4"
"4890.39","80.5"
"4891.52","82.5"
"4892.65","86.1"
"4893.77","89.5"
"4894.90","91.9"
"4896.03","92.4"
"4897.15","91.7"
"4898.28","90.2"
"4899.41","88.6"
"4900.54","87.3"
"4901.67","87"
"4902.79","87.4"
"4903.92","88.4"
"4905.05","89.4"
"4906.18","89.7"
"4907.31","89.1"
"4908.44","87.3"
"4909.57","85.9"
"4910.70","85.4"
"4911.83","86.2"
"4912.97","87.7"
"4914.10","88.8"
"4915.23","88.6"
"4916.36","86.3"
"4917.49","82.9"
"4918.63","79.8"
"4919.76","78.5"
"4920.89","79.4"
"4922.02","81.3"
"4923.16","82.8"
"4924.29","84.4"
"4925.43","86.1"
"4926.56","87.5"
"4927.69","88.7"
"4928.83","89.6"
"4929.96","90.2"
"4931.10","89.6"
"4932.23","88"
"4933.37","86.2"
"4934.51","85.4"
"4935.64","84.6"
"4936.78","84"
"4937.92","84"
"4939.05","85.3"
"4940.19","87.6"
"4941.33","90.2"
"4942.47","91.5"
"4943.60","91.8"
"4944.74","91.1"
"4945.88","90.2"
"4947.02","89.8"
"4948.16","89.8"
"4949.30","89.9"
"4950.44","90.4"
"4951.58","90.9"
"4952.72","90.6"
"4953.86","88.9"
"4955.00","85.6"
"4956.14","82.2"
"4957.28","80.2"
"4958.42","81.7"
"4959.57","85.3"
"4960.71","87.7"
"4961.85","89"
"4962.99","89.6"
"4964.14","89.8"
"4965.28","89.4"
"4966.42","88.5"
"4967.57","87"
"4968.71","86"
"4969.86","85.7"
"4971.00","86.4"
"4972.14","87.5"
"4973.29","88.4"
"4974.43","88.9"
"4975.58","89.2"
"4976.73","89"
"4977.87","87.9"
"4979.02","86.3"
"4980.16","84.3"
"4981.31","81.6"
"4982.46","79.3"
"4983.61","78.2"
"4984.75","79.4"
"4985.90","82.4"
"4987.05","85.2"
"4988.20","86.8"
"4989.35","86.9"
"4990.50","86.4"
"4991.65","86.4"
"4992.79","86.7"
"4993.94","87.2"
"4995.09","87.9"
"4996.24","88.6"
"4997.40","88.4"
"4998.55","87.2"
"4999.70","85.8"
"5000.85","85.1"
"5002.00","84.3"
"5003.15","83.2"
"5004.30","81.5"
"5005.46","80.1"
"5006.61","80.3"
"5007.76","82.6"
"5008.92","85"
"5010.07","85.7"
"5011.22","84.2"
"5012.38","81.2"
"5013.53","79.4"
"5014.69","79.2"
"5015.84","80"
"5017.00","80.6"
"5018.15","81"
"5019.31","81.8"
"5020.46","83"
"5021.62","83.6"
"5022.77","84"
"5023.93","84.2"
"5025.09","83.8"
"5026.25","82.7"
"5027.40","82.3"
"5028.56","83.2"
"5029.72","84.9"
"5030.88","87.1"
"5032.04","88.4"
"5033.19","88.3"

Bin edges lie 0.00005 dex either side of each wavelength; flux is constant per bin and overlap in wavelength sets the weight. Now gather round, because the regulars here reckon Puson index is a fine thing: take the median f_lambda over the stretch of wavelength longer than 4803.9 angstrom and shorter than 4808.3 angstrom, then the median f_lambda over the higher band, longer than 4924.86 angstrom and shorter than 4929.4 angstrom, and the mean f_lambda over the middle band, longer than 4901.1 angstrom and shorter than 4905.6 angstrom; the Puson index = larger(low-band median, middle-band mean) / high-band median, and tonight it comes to 1.04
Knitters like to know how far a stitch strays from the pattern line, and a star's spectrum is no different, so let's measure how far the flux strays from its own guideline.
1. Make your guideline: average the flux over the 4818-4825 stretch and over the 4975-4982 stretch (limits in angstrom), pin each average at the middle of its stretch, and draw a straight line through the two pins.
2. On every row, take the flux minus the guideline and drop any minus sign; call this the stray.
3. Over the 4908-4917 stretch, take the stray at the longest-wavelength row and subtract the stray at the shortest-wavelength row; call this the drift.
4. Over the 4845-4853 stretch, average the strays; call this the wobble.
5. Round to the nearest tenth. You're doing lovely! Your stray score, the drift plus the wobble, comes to 2.7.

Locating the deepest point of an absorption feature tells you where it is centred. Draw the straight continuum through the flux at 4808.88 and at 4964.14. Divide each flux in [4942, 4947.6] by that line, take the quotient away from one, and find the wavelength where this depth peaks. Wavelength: 4947.02 angstrom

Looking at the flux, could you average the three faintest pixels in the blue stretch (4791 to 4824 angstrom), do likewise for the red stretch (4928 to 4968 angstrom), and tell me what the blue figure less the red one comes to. 6.9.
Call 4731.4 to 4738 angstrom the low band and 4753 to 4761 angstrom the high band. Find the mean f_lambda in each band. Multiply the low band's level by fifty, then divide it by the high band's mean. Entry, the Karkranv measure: 49.8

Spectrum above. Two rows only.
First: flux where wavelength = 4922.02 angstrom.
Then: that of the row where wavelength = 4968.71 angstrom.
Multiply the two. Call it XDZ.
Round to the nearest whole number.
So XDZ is 6992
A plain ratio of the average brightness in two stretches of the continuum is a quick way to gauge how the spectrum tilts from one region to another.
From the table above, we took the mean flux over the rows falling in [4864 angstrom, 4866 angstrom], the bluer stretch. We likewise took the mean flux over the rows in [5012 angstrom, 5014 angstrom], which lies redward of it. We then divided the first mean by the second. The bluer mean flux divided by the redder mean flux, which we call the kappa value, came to 0.94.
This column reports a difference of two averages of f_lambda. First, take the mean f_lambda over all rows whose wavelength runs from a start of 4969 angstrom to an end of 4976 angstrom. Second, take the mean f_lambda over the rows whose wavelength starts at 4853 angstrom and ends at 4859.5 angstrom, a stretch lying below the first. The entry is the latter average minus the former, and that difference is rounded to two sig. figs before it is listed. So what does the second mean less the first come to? -11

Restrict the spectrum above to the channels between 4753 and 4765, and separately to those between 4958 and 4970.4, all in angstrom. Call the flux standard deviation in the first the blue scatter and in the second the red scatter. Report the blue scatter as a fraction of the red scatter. 0.64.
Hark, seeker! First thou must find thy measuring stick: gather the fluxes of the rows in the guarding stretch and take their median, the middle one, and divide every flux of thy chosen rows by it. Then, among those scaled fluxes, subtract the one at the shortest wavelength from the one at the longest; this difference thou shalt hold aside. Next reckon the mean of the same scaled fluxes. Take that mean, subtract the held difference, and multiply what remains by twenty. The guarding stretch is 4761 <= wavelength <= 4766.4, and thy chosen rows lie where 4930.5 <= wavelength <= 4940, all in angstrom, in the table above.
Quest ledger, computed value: 20.8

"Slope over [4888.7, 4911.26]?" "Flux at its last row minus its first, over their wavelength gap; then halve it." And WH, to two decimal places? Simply 0.12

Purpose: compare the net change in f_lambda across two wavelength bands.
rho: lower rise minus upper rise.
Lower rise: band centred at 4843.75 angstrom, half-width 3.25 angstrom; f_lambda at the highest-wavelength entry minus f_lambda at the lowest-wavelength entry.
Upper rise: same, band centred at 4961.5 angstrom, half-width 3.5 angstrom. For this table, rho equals -4.7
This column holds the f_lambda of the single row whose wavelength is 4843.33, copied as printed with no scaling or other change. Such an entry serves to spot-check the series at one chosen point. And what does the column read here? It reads 85.7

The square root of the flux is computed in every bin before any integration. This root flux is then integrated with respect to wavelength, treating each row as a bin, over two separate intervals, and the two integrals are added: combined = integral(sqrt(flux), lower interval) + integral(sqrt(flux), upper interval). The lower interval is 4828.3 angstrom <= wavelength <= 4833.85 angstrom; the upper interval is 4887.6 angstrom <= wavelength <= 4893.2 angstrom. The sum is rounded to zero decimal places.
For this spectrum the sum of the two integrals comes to 103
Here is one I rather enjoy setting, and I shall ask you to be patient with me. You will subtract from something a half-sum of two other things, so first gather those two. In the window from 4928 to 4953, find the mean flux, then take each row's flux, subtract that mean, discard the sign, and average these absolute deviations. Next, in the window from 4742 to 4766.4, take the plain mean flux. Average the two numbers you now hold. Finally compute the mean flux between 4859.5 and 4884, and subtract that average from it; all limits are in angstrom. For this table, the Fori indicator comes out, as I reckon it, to 33.8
